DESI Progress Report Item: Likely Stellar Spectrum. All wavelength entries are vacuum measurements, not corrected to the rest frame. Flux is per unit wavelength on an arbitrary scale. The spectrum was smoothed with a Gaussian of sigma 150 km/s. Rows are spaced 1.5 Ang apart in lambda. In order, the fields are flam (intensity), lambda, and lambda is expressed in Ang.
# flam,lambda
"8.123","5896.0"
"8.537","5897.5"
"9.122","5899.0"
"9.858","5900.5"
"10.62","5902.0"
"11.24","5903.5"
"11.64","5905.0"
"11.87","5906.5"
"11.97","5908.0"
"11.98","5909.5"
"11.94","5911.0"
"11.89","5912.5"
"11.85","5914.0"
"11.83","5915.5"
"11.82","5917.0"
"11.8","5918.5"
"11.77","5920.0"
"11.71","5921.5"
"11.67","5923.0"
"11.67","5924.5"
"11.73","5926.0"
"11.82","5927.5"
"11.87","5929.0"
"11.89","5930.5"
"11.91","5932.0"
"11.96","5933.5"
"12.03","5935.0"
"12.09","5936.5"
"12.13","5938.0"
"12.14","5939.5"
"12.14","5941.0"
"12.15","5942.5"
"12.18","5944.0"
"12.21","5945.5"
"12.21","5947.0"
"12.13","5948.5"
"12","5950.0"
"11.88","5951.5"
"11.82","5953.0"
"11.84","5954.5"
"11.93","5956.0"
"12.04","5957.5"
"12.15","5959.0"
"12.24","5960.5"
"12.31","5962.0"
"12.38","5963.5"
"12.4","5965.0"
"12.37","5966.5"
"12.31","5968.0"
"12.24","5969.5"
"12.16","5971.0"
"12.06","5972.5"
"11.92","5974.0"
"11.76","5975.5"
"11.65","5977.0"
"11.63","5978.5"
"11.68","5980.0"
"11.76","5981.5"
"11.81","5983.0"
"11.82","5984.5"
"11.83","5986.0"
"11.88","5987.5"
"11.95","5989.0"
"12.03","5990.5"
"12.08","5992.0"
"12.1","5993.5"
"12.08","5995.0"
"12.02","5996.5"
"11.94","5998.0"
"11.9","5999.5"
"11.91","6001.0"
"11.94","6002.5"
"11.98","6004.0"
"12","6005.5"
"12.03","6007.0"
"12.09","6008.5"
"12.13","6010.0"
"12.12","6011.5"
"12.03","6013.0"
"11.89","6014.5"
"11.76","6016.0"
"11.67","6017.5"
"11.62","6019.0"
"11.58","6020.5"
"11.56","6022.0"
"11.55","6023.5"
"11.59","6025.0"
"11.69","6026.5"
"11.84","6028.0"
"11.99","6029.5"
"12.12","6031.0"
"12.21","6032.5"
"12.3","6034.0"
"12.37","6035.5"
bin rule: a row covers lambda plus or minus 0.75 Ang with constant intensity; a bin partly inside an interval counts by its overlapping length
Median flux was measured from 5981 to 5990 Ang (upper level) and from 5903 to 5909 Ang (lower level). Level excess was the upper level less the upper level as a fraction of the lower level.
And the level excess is 10.8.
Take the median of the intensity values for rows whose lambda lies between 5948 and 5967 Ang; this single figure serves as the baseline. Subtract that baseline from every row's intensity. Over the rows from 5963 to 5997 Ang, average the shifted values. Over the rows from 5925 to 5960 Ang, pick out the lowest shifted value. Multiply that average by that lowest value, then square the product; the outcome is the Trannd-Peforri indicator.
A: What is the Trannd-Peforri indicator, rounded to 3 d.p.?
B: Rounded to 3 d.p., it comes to 0.003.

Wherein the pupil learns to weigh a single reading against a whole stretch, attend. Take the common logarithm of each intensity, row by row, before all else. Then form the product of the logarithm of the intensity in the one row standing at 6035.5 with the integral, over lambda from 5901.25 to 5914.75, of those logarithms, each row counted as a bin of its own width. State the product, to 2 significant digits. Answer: 16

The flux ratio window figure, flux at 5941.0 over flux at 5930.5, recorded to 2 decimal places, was 1.02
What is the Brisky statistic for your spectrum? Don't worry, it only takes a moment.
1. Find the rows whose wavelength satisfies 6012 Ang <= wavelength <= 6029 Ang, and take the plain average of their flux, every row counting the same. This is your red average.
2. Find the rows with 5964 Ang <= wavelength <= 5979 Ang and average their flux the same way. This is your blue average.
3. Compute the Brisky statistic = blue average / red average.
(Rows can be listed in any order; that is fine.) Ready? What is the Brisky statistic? 1.03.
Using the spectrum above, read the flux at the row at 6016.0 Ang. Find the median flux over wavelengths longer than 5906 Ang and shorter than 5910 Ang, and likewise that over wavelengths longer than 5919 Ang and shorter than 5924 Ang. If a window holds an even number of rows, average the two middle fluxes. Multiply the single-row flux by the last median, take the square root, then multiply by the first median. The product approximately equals 140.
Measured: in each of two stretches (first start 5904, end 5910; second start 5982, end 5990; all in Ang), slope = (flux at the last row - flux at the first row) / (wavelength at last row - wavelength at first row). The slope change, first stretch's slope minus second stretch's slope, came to 0.05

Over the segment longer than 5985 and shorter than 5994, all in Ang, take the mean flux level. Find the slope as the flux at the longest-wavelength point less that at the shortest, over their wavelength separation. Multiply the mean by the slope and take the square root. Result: 0.66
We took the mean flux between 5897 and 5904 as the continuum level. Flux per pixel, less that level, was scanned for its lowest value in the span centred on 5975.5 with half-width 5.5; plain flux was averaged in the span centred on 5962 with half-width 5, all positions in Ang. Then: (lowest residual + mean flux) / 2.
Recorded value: 7.01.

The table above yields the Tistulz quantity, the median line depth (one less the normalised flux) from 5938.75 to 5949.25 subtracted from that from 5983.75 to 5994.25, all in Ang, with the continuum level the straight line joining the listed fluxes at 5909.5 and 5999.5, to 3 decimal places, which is 0.013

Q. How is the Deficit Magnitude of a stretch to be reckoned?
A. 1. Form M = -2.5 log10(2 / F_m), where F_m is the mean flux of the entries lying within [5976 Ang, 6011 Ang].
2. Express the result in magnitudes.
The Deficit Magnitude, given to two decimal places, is 1.94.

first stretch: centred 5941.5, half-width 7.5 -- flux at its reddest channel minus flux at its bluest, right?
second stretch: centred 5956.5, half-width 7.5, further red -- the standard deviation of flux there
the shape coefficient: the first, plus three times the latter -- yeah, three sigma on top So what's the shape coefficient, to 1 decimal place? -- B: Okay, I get 0.7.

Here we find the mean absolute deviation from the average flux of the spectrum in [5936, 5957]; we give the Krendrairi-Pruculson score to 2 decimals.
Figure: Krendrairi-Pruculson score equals 0.12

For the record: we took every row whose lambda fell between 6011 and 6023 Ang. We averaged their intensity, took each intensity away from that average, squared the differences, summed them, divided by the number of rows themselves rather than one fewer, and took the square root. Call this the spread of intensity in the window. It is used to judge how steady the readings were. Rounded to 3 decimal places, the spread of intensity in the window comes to 0.199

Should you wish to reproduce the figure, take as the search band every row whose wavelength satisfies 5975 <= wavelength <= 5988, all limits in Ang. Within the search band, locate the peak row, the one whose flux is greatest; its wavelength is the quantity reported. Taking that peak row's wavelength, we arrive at 5987.5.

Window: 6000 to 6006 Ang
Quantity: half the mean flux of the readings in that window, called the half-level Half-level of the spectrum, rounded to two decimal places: 5.98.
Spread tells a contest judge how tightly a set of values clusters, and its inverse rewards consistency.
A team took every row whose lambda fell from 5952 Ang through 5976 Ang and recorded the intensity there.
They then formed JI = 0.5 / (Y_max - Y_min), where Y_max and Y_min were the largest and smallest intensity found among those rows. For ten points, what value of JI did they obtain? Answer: 0.78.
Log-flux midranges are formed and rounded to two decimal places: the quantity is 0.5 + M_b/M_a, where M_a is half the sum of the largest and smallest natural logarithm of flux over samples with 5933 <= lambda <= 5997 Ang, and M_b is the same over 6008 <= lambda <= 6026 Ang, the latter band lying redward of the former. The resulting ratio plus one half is 1.49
